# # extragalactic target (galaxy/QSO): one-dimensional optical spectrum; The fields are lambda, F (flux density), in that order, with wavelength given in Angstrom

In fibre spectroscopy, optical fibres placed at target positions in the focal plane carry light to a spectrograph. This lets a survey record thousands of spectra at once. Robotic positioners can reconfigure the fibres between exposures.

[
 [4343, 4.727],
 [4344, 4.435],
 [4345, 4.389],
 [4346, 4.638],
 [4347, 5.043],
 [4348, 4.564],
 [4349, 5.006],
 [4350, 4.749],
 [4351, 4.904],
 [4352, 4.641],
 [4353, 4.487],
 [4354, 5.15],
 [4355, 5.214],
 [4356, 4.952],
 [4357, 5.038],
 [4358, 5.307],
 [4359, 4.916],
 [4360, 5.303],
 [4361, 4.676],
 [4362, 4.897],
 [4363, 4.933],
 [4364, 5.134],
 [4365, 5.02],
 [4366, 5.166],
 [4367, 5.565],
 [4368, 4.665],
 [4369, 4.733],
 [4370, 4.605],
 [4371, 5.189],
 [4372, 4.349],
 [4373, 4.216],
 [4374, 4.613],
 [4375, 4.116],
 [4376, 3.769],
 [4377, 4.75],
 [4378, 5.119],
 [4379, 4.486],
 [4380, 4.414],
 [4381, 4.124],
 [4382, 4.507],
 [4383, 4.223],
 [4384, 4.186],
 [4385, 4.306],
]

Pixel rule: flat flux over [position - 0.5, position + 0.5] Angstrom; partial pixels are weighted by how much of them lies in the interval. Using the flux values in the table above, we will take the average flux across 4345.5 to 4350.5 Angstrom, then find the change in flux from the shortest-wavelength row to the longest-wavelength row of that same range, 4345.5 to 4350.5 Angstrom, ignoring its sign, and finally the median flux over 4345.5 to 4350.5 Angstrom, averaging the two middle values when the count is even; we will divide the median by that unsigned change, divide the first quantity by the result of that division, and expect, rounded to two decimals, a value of 0.11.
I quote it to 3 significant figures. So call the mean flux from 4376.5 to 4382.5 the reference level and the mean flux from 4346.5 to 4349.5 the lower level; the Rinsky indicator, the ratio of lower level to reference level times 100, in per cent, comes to 107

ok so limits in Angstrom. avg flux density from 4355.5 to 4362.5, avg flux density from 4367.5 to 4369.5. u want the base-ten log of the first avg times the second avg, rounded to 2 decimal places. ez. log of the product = 1.37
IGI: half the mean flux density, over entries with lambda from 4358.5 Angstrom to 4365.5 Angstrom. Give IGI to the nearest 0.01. 2.49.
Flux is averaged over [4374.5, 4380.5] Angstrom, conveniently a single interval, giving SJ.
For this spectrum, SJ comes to 4.4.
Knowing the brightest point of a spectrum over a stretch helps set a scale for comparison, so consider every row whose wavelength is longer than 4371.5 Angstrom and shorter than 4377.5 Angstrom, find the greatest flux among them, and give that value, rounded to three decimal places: 4.750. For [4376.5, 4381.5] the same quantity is 5.119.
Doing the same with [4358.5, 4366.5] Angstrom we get 5.303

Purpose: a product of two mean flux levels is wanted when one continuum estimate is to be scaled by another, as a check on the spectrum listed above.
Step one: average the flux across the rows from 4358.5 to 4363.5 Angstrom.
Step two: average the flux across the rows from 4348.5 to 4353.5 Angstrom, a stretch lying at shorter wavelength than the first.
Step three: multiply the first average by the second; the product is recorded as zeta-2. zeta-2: 23.5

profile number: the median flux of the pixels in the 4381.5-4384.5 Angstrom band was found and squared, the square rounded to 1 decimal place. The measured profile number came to 17.8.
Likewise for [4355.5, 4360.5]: 25.4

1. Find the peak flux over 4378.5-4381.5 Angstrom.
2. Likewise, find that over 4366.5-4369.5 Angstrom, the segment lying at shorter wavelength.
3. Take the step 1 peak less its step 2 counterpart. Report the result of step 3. -1.1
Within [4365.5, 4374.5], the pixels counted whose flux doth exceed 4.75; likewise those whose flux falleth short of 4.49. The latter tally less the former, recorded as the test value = -1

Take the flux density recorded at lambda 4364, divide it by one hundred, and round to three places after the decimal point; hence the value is 0.051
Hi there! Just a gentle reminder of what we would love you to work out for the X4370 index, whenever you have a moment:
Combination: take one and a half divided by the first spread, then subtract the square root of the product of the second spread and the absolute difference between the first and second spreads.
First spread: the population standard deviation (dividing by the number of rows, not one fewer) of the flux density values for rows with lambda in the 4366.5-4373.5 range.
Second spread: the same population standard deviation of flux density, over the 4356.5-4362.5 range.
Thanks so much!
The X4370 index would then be 3.2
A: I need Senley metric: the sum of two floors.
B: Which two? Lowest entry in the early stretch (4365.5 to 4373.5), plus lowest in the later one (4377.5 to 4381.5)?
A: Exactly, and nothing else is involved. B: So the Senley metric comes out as 8.3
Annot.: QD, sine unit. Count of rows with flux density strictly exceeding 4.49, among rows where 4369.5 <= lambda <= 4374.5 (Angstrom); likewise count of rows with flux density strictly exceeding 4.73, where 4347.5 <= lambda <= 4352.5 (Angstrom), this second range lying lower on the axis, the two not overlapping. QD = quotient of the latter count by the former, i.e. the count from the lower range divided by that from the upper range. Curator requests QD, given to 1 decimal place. 1.0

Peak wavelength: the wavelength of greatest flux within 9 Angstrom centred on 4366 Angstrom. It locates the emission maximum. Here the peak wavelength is 4367 Angstrom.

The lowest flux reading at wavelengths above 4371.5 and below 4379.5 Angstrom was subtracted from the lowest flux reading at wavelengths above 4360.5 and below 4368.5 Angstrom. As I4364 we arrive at 0.90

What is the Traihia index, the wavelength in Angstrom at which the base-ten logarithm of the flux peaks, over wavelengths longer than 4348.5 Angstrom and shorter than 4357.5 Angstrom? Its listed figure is 4355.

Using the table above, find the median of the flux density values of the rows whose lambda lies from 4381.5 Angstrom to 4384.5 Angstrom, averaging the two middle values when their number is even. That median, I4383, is 4.2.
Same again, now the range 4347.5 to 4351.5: 4.8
